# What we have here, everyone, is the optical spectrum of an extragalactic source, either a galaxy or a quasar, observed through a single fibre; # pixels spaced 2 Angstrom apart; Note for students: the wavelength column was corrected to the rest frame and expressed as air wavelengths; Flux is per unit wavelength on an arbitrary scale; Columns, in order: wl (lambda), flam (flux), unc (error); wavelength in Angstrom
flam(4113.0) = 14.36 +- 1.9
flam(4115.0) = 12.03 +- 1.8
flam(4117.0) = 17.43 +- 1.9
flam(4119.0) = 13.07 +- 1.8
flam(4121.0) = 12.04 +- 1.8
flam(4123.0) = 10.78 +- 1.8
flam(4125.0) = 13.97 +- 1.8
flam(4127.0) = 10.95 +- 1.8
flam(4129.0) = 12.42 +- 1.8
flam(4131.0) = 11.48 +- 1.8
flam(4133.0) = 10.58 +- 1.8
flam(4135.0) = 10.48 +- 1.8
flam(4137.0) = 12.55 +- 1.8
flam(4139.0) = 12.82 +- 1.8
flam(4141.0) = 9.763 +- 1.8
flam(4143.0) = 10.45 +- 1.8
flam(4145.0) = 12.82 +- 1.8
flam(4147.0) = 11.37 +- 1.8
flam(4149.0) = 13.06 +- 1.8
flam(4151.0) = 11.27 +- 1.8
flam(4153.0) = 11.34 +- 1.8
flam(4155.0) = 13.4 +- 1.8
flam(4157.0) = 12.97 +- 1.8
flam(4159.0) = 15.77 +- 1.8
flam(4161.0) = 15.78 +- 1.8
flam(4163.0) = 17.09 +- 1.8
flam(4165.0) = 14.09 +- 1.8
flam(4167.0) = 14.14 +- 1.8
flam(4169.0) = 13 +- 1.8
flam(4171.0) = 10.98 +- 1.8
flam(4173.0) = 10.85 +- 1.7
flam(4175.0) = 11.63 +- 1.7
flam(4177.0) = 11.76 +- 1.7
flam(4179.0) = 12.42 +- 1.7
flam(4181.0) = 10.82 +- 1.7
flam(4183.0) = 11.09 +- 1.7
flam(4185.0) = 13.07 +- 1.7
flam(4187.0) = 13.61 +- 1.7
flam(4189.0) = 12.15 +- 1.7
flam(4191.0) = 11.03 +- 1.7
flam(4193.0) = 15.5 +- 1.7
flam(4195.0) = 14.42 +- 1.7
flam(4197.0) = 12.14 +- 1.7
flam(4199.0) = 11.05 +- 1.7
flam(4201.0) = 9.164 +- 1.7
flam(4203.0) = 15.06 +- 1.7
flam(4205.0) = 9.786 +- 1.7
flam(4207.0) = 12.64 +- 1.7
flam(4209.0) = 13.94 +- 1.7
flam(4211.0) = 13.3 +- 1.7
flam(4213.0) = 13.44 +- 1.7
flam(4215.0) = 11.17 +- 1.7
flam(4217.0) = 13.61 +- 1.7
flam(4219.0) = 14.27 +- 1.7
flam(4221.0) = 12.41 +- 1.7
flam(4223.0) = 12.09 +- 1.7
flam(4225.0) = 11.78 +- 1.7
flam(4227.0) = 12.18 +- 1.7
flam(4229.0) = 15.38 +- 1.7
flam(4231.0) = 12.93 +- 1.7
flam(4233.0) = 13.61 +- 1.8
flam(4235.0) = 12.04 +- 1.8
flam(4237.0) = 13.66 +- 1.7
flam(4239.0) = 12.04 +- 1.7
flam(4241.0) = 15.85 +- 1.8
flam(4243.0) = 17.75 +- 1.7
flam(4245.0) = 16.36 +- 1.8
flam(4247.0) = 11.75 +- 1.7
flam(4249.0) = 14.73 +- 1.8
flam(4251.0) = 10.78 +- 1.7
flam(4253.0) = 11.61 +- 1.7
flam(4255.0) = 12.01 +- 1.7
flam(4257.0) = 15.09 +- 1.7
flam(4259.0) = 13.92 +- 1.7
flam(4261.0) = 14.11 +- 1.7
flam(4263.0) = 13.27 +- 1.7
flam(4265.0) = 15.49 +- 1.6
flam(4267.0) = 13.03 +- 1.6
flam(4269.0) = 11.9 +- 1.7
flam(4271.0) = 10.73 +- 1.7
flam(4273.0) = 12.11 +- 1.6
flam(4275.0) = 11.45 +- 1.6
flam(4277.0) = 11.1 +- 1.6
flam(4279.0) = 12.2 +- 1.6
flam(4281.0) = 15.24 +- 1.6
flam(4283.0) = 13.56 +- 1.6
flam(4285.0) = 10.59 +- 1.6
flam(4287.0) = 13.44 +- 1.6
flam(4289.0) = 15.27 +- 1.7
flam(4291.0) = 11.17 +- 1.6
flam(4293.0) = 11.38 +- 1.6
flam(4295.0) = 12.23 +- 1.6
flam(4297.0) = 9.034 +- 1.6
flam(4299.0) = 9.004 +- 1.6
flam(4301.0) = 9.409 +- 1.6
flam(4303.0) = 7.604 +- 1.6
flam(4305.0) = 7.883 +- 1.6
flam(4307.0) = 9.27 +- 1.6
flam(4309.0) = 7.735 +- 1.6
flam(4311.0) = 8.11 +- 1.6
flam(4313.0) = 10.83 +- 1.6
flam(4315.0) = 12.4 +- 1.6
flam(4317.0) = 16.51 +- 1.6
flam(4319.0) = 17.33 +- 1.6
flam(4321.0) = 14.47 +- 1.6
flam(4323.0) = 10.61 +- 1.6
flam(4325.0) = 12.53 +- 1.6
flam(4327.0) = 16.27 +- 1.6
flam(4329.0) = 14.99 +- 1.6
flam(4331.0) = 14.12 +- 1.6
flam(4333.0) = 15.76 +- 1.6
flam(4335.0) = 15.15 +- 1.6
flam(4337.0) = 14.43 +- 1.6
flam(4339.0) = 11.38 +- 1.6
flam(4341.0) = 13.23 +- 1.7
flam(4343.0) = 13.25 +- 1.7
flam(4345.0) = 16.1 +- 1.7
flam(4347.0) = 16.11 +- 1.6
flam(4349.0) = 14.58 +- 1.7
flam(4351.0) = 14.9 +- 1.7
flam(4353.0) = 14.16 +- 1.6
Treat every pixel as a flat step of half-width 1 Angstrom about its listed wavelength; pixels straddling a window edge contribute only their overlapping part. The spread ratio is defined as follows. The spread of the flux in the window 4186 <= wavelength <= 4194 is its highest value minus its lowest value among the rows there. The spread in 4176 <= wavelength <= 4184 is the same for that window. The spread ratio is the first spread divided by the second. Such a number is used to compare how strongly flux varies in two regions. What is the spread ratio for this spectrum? 2.79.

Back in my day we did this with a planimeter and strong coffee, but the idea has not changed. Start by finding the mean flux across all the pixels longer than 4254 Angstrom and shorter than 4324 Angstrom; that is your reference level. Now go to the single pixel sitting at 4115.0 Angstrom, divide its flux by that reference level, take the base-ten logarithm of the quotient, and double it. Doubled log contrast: 0.00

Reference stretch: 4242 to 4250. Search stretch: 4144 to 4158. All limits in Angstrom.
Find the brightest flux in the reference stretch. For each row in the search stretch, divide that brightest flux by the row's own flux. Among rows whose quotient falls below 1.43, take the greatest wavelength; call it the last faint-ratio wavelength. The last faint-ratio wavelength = 4157.0 Angstrom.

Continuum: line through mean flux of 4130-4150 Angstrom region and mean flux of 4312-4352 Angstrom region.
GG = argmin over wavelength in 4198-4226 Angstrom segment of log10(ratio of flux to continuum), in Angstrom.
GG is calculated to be 4201.0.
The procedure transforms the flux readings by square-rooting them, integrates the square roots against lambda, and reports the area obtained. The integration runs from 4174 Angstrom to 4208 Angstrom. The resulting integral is 118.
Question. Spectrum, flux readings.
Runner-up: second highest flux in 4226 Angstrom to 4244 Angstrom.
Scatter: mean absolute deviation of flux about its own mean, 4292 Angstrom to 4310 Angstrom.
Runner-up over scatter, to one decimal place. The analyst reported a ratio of 13.8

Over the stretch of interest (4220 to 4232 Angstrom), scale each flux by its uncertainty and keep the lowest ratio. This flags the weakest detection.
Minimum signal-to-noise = 6.9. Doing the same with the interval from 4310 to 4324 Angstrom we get 5.1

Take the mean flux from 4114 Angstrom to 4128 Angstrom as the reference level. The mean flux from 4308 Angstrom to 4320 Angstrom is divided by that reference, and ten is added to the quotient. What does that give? 10.9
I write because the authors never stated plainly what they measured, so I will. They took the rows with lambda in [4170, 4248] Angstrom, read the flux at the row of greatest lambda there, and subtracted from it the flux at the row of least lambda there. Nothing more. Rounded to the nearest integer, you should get 1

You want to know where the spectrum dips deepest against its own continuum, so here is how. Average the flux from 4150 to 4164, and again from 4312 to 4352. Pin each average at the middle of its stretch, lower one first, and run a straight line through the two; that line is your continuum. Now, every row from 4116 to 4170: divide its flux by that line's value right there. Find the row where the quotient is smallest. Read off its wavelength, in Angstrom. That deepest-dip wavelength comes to 4141.0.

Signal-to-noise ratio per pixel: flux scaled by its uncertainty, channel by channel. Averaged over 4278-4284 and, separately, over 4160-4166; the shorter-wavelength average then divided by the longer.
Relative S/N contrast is 1.02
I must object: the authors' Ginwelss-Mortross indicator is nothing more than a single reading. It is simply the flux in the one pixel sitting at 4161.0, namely 15.78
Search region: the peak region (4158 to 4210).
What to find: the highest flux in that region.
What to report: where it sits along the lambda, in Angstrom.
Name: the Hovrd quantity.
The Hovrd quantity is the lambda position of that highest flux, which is 4163.0 Angstrom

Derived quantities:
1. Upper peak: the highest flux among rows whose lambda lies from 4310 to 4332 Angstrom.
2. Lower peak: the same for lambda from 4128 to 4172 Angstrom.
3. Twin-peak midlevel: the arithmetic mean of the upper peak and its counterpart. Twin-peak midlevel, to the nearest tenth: 17.2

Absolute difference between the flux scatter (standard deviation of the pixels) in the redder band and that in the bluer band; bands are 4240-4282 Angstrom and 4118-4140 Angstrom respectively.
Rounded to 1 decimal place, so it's 0.9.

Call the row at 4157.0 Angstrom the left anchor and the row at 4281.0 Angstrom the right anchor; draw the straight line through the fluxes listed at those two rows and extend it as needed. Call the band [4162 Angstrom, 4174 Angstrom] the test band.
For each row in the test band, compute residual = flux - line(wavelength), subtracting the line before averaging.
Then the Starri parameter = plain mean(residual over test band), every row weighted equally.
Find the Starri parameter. 0.2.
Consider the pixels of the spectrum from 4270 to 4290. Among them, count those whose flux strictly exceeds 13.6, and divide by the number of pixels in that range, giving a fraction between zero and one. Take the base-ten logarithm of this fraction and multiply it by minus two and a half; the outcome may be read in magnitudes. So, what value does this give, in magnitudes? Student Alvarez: 1.7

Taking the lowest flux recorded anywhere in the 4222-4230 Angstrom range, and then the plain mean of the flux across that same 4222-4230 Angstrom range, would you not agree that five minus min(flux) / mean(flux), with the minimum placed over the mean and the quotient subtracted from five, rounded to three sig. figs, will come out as 4.08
